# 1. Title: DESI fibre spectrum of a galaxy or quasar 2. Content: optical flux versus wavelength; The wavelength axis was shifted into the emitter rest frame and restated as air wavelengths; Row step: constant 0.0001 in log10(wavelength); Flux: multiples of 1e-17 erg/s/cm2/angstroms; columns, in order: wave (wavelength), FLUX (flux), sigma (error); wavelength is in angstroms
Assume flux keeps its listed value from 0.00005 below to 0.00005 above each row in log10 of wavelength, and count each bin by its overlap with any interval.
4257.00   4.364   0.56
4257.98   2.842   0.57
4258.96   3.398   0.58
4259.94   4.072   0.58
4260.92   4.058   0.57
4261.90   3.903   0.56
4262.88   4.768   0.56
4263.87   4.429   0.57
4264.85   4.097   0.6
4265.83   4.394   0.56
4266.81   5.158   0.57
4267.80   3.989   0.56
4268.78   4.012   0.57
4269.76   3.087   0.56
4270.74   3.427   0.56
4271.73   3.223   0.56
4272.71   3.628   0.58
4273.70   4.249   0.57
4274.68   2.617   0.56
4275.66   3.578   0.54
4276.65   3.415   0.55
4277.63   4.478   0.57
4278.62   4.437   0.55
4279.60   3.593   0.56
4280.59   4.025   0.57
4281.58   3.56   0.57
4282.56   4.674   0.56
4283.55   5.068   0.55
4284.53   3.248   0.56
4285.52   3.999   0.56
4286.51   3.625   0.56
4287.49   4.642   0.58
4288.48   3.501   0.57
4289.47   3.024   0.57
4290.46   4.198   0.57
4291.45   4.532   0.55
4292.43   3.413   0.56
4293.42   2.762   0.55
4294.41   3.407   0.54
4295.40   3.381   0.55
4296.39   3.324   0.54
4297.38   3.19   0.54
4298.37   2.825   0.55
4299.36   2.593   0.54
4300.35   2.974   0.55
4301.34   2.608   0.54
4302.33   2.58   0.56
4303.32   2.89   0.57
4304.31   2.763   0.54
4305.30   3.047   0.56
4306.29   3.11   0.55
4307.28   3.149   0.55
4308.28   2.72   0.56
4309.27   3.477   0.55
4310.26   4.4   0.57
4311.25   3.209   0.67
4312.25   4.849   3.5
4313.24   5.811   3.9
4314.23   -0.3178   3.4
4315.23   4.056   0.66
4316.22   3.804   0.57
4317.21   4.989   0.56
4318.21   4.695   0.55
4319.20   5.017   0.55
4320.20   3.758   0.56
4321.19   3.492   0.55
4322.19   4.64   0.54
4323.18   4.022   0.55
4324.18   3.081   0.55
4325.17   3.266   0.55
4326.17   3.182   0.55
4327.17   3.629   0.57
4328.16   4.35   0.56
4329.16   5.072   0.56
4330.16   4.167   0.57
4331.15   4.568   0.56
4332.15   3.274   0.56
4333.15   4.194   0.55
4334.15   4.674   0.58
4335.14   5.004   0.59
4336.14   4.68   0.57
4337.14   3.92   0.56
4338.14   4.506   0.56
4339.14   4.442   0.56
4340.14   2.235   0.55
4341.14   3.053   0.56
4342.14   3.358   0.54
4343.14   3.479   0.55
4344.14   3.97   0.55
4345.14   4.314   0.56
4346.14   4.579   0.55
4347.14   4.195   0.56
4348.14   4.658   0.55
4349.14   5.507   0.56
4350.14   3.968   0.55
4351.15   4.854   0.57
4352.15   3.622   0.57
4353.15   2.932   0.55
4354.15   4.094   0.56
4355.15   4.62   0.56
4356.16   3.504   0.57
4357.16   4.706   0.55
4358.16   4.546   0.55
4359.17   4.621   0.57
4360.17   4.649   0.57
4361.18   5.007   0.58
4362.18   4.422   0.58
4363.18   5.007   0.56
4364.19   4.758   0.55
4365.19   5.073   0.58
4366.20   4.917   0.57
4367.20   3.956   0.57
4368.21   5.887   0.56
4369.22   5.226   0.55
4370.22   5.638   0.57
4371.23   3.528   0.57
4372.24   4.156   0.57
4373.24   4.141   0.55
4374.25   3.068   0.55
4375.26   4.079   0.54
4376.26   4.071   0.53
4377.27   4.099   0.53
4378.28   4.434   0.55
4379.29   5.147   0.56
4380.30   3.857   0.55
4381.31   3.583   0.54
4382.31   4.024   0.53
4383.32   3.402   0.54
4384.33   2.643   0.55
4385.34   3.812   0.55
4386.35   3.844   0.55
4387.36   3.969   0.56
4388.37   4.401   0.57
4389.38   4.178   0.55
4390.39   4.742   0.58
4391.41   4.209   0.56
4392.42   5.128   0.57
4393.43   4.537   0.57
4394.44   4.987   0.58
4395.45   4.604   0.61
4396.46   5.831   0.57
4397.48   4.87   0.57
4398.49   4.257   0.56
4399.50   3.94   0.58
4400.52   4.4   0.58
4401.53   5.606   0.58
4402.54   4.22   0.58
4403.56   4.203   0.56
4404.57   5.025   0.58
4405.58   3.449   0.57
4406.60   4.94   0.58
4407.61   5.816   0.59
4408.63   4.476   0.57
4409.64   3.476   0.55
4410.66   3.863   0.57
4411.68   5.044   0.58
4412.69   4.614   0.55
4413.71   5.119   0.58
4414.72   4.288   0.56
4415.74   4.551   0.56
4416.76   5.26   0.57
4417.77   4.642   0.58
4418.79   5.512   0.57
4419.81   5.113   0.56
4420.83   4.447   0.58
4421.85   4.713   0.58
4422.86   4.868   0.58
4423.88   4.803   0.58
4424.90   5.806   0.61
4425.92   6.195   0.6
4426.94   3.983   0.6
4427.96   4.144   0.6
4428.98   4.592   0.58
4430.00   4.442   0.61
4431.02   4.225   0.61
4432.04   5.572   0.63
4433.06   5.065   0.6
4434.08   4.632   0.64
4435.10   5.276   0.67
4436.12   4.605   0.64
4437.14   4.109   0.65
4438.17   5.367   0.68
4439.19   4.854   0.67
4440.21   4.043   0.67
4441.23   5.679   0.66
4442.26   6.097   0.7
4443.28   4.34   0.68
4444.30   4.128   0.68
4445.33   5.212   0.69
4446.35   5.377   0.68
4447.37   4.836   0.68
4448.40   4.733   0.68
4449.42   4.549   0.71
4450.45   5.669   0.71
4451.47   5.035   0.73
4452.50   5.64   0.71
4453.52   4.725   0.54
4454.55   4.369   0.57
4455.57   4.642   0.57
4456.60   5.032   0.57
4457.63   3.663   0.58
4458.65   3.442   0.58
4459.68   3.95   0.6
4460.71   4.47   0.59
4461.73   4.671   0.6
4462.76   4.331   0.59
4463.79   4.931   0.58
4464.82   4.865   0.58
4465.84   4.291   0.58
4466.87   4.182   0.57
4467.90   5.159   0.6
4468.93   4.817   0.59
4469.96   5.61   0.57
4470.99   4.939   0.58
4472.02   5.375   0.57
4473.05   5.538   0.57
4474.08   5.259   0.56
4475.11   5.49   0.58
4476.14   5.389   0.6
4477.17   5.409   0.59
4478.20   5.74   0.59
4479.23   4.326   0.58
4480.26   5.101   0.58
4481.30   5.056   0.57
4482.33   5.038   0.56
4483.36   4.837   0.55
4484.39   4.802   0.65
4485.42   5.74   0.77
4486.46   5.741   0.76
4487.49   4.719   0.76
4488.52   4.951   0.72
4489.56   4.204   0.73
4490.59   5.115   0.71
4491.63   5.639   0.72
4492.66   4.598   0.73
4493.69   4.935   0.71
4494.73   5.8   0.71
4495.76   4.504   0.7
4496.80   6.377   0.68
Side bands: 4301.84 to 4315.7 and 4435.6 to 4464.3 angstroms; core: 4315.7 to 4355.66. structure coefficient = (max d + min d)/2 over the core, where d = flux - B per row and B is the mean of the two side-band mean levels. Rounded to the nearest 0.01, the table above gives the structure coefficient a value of -0.13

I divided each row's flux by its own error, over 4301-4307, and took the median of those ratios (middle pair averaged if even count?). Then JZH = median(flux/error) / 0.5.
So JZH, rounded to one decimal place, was 10.2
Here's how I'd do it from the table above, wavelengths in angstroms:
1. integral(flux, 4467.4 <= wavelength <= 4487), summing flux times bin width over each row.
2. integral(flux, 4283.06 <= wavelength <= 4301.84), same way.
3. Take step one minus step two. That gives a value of 37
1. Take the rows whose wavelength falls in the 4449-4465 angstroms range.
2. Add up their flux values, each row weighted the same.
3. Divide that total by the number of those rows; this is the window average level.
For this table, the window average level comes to 4.6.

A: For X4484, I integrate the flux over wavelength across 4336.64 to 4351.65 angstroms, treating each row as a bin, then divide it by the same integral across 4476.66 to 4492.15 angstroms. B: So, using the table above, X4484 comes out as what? 0.774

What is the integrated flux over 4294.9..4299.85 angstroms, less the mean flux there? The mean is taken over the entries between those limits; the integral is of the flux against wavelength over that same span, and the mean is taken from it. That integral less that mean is 12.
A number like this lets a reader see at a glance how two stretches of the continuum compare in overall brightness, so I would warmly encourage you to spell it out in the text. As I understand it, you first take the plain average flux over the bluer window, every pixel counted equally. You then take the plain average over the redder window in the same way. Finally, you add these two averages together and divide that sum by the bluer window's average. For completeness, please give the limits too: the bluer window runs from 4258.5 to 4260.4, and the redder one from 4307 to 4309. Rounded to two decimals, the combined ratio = 1.79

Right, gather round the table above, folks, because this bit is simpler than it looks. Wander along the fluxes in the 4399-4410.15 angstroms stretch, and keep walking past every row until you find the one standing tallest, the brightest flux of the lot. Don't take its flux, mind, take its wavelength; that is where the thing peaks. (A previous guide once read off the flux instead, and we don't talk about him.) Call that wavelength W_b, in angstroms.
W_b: 4407.61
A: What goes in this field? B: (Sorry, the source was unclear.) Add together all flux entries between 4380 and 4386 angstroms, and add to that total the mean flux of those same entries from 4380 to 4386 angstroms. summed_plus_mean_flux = 24.9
